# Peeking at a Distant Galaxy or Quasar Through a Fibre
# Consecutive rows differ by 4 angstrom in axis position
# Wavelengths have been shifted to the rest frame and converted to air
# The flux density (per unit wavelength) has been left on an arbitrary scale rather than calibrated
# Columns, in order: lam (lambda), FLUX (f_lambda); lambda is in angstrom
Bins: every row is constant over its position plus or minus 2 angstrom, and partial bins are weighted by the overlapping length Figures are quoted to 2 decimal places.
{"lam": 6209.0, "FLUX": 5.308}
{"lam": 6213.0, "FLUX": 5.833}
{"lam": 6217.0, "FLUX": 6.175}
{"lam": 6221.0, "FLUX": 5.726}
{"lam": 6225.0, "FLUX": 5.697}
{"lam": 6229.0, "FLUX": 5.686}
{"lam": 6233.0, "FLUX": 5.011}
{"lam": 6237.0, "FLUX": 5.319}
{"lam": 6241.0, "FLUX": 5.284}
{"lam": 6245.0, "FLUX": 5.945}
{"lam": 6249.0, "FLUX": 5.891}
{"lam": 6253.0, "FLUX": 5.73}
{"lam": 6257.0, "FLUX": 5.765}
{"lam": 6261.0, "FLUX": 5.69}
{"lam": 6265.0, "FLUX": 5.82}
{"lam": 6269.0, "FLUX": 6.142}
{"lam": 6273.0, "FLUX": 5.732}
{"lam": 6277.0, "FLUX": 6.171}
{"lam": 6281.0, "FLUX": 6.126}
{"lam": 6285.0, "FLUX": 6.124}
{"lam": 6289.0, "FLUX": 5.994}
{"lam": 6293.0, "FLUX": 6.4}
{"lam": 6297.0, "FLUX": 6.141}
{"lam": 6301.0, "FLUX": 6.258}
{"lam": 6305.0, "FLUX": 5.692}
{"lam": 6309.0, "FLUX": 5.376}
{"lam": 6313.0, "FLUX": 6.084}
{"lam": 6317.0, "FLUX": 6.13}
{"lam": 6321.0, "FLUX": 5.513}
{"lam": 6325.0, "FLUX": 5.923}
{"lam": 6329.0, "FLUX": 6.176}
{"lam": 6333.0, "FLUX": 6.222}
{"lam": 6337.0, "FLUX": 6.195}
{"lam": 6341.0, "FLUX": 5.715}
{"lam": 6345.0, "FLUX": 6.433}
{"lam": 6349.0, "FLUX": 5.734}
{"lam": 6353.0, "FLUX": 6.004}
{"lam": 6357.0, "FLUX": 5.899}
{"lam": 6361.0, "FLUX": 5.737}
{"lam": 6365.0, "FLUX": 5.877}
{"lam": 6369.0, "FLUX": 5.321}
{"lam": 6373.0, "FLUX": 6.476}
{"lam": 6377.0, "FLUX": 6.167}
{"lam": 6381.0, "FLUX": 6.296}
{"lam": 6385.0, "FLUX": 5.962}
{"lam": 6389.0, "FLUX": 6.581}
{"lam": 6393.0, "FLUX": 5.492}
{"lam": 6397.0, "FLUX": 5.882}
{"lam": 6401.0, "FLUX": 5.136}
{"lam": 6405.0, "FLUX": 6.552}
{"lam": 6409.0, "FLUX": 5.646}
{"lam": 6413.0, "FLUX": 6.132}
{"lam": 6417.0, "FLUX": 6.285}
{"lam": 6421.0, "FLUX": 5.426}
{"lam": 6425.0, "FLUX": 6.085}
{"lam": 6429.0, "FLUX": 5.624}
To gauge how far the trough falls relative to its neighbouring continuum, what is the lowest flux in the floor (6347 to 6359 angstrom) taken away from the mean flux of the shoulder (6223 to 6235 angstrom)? -0.27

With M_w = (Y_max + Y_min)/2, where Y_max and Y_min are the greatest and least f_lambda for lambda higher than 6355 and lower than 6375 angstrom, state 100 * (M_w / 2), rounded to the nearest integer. 295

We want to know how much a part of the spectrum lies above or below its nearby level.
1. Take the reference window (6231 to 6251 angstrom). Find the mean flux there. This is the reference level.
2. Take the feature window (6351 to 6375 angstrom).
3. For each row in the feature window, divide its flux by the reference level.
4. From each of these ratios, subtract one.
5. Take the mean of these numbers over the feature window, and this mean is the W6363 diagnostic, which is 0.072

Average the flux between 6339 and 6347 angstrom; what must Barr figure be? 6.07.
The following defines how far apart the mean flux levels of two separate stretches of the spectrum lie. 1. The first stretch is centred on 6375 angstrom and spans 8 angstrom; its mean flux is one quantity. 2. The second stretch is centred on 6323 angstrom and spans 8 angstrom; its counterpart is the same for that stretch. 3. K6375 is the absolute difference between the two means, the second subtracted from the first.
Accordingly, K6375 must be 0.6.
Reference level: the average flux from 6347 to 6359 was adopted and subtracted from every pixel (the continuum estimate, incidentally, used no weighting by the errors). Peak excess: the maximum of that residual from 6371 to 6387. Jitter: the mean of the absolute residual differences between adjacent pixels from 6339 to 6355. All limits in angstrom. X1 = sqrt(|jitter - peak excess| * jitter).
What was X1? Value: 0.14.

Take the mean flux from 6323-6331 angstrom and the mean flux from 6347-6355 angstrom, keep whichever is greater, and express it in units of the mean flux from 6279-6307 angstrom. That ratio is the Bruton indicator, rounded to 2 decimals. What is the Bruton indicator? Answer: 0.99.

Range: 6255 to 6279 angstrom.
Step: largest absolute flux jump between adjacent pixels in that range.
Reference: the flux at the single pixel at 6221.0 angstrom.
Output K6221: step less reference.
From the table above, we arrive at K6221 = -5.3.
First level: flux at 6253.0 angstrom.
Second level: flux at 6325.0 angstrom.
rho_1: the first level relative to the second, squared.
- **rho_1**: 0.94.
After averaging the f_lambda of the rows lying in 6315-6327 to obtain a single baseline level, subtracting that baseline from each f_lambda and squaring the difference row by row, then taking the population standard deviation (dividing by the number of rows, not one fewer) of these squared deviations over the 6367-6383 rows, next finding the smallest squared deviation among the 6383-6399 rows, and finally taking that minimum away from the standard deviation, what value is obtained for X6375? 0.106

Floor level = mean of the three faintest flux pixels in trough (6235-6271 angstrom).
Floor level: 5.4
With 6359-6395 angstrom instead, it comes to 5.5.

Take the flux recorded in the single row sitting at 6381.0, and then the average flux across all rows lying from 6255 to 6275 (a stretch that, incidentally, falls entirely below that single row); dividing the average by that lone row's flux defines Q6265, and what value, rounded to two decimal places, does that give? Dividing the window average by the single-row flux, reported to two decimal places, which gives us 0.93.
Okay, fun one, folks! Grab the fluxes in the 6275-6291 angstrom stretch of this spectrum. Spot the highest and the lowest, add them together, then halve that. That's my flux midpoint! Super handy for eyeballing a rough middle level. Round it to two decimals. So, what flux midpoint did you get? 6.08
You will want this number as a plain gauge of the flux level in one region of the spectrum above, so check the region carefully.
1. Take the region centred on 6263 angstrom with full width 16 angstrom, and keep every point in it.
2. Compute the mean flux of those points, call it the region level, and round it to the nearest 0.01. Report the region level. 5.85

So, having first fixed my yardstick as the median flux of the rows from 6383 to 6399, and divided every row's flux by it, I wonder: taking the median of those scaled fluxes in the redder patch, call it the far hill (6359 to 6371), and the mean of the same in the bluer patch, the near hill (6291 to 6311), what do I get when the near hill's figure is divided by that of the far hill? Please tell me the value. 1.041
